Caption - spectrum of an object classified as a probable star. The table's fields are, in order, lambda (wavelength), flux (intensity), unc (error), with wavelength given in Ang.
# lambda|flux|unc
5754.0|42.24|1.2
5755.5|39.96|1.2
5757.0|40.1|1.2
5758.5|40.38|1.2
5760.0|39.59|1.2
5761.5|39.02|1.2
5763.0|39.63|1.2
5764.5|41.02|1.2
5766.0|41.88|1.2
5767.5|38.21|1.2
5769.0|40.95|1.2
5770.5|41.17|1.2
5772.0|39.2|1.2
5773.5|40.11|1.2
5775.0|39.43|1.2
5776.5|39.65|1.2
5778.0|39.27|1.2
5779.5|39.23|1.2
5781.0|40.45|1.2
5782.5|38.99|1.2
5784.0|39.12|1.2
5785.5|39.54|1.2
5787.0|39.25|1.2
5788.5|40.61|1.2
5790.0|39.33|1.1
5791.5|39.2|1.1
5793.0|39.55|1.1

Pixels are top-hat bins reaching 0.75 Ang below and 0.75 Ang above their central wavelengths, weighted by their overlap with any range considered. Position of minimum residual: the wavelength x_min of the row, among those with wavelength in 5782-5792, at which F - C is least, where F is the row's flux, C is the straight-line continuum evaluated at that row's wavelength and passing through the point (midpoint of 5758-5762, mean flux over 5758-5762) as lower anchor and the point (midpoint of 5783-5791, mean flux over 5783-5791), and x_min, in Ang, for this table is 5782.5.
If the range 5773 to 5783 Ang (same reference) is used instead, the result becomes 5782.5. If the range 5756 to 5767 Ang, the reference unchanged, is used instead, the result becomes 5761.5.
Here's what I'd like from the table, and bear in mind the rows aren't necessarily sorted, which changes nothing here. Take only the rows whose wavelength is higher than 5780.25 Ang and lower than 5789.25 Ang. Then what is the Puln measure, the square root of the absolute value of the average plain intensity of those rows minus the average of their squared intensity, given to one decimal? 39.2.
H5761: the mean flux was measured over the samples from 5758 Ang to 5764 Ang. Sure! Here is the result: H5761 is 39.7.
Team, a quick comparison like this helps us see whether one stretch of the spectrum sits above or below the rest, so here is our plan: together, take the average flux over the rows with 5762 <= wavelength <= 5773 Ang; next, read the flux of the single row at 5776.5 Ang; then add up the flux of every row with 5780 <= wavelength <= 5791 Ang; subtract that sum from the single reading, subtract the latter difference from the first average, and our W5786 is 278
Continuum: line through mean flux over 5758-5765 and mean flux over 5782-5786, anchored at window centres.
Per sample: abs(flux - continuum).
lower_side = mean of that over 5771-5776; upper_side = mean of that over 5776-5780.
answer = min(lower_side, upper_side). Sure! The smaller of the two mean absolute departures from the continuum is 0.15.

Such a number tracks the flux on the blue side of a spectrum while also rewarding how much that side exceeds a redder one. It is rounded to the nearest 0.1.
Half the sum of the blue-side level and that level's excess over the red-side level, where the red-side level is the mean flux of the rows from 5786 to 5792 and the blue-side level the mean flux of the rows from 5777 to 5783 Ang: 19.7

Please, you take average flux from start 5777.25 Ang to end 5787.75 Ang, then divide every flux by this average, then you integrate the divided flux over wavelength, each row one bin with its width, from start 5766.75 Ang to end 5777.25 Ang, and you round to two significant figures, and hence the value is 11 Ang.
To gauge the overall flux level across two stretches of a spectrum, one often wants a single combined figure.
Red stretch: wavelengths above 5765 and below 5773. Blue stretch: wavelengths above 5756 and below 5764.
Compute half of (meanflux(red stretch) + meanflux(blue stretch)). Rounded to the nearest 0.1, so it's 40.0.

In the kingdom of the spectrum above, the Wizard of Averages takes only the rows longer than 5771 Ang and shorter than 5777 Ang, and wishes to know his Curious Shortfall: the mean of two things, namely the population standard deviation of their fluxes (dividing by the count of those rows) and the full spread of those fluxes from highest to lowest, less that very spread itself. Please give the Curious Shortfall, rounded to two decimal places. -0.29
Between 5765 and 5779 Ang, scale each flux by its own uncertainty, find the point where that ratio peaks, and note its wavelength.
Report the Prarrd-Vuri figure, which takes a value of 5766.0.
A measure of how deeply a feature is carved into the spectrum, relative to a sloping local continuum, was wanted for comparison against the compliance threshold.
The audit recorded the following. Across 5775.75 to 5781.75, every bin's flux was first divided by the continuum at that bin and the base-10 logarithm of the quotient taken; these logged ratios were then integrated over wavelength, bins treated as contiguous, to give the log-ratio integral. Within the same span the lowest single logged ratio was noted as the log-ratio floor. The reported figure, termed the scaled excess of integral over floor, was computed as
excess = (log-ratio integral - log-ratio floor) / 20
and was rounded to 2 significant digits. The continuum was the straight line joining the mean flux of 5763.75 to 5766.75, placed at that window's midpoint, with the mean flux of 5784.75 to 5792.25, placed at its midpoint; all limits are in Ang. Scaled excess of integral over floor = -0.0017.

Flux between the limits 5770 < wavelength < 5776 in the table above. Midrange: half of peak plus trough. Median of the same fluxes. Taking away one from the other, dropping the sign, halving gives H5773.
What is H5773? 0.21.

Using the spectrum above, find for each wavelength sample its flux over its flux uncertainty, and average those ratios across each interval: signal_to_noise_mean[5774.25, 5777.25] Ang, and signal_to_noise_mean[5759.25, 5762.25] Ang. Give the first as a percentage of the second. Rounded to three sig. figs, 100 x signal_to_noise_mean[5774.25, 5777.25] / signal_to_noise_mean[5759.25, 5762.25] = 101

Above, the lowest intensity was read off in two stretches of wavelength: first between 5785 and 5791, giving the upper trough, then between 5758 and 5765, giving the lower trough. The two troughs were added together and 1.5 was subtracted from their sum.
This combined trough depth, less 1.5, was 76.8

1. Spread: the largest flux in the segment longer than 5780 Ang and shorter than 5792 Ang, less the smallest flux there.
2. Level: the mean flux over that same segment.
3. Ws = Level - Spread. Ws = 37.9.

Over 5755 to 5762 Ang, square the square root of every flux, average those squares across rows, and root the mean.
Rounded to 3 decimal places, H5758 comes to 6.310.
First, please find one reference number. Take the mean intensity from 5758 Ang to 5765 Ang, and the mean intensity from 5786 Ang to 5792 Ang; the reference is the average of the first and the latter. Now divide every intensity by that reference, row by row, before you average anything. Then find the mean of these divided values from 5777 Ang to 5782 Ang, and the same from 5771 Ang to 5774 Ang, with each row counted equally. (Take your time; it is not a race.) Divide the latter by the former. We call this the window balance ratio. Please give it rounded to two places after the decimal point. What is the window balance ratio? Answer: 1.00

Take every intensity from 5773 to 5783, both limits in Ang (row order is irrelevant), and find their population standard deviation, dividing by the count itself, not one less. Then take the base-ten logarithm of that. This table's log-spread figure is -0.32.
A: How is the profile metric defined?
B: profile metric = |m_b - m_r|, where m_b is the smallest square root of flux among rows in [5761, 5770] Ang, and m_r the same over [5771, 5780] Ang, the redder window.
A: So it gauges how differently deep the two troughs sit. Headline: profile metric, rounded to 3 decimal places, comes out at 0.080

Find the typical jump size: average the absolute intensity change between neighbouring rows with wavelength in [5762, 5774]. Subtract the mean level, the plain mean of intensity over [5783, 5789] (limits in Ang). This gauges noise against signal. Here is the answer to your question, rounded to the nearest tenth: -37.9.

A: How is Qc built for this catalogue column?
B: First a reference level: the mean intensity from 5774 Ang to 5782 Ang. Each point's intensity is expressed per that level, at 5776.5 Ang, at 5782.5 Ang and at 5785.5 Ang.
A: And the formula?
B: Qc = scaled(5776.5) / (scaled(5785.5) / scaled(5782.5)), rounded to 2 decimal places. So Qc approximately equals 0.99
